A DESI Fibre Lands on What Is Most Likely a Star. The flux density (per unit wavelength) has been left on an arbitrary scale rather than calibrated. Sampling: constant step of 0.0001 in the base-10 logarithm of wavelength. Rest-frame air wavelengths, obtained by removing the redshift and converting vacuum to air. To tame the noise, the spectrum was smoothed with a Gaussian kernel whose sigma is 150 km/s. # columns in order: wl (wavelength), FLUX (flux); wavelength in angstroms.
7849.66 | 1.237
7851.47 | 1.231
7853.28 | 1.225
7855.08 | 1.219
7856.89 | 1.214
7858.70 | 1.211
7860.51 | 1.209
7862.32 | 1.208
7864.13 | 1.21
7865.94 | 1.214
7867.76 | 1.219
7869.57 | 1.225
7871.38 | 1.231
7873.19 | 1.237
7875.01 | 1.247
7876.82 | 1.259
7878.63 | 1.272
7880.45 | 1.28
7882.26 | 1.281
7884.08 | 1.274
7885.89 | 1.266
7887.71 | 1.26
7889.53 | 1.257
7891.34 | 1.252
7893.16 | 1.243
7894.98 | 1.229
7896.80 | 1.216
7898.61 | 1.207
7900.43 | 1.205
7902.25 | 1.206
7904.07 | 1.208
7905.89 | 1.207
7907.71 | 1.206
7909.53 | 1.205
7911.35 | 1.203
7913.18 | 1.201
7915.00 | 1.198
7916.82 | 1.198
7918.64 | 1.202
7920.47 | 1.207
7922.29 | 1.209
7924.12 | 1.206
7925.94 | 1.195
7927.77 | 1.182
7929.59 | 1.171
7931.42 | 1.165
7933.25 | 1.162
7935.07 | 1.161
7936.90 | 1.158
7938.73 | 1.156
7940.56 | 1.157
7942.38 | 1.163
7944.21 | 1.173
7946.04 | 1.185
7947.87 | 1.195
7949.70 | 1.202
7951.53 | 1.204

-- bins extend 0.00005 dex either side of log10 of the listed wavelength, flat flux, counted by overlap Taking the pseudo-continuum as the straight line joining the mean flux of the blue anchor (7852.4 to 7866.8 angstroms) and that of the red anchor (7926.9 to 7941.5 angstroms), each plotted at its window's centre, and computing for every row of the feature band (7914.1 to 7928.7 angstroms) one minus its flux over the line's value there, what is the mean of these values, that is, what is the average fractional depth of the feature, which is -0.023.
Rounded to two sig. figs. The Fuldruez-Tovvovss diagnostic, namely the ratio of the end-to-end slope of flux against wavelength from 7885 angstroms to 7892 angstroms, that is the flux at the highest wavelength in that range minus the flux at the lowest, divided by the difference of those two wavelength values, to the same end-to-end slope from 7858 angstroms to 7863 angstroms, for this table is 3.1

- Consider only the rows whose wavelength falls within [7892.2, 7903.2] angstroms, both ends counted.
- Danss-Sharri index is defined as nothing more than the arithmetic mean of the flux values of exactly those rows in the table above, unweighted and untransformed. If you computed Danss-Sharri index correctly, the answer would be 1.218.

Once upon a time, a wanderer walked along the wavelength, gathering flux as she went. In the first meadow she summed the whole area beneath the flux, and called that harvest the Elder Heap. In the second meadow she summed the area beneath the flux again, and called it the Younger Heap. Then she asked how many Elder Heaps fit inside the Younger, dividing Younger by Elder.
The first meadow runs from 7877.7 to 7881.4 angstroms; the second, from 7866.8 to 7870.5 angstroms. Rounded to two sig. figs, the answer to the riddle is 0.96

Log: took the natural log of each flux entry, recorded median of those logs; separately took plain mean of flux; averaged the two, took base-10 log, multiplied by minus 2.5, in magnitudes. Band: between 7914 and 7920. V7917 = 0.40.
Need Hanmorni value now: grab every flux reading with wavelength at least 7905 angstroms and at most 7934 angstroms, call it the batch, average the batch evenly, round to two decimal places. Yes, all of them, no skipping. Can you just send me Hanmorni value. 1.19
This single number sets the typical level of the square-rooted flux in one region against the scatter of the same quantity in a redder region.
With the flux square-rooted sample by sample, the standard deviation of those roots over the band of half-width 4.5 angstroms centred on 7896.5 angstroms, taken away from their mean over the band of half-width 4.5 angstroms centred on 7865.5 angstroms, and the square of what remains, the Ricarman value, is 1.20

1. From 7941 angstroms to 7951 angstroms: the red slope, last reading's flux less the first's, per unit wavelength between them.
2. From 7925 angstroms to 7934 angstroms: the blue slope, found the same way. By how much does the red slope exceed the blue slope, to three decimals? 0.010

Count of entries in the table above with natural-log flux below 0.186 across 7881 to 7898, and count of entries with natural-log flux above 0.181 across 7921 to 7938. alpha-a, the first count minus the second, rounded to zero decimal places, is -2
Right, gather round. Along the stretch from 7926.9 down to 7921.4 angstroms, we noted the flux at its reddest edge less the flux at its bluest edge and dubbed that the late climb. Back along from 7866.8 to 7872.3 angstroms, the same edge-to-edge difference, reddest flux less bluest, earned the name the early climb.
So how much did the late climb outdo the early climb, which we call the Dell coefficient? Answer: -0.026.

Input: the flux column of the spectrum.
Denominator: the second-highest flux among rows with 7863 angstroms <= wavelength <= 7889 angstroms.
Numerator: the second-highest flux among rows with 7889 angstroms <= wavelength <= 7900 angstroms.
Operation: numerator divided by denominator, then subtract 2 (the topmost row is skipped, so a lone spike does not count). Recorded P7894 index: -1.02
